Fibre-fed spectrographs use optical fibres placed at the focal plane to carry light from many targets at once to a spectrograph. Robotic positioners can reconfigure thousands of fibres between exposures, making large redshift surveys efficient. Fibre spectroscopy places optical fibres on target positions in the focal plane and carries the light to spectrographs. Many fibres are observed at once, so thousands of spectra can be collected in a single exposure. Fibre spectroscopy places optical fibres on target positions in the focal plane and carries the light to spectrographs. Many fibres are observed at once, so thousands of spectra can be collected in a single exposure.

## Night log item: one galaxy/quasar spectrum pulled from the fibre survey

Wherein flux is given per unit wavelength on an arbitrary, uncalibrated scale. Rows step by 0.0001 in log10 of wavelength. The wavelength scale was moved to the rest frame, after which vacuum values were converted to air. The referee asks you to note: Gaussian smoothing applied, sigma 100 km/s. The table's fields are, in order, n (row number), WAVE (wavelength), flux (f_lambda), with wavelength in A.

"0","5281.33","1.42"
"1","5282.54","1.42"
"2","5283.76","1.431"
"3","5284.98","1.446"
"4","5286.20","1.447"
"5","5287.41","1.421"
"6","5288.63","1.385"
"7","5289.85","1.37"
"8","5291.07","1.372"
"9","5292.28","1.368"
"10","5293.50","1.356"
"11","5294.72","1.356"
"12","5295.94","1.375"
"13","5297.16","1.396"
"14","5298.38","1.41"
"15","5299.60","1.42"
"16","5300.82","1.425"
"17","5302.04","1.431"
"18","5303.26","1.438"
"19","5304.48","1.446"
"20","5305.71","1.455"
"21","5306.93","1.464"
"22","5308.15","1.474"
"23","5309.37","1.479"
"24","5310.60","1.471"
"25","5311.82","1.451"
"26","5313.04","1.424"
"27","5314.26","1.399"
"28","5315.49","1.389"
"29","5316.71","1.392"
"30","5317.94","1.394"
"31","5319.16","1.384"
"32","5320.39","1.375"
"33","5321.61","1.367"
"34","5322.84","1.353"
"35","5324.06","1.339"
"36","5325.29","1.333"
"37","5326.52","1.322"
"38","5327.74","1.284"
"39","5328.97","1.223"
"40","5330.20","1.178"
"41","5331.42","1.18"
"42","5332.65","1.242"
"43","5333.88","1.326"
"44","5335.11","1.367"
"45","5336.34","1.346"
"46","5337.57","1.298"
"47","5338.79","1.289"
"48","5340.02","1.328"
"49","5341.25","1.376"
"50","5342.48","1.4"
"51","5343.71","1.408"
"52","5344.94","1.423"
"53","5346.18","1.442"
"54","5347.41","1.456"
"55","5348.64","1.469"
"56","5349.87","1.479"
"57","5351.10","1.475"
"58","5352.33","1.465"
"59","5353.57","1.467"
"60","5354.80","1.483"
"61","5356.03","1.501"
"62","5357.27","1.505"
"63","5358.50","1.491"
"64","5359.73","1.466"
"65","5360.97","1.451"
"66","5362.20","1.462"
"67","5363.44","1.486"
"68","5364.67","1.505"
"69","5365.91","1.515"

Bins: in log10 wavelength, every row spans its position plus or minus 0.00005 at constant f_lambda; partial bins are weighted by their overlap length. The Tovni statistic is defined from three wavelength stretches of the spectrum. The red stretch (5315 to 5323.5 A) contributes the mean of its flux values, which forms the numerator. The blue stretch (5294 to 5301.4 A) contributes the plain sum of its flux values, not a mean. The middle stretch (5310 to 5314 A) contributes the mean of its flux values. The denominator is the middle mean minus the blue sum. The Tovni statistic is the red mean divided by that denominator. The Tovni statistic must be -0.20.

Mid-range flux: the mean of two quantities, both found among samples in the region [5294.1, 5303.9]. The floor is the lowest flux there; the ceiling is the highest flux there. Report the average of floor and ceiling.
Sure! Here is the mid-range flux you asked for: 1.40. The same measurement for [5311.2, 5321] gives 1.41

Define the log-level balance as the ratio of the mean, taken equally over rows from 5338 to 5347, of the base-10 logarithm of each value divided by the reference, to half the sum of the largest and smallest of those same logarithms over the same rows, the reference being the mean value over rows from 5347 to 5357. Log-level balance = 0.85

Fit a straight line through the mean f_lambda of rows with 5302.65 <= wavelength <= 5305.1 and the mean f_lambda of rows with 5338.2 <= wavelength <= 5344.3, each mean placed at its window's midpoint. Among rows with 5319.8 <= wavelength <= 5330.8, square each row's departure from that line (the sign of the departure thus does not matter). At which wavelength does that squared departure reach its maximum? 5330.20 A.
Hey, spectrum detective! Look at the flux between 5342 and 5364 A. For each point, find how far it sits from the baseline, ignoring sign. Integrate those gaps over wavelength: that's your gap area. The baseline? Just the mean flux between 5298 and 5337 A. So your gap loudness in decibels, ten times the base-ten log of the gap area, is 2.9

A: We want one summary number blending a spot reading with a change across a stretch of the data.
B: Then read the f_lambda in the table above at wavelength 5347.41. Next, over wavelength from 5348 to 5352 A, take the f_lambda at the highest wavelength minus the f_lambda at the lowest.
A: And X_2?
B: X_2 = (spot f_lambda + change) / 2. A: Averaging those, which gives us 0.731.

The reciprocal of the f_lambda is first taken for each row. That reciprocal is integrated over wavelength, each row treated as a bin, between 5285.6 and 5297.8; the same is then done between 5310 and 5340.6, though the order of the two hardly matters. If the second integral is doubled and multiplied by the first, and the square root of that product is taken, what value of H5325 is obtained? 20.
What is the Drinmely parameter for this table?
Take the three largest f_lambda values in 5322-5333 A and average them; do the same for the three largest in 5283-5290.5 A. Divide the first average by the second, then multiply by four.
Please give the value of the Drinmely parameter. 3.7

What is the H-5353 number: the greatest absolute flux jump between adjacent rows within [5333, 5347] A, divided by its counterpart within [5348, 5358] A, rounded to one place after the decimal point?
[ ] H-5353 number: 2.7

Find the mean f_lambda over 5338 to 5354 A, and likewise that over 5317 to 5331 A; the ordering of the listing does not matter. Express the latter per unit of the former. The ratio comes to 0.93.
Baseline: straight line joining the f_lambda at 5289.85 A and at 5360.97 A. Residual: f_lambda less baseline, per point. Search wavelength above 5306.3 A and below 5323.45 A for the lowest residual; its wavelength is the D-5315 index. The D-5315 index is 5322.84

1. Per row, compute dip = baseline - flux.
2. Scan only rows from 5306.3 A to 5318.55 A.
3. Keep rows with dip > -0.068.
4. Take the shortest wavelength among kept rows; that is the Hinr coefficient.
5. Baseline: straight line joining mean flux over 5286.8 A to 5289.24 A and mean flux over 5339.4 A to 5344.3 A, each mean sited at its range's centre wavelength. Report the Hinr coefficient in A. 5311.82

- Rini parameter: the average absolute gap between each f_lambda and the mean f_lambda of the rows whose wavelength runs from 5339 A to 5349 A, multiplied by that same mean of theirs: 0.049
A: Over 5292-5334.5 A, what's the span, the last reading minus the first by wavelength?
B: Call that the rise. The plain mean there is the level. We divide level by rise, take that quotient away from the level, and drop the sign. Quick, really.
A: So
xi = 34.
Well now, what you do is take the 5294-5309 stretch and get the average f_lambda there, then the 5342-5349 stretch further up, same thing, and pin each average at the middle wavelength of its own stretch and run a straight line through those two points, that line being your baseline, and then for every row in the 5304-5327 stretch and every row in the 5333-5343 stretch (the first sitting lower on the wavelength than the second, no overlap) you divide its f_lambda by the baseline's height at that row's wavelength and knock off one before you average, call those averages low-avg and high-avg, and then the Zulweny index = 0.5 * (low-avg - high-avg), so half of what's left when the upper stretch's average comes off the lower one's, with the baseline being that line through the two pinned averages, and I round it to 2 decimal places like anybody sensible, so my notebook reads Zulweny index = 0.02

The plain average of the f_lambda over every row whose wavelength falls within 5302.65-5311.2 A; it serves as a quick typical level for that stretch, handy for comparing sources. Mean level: 1.46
